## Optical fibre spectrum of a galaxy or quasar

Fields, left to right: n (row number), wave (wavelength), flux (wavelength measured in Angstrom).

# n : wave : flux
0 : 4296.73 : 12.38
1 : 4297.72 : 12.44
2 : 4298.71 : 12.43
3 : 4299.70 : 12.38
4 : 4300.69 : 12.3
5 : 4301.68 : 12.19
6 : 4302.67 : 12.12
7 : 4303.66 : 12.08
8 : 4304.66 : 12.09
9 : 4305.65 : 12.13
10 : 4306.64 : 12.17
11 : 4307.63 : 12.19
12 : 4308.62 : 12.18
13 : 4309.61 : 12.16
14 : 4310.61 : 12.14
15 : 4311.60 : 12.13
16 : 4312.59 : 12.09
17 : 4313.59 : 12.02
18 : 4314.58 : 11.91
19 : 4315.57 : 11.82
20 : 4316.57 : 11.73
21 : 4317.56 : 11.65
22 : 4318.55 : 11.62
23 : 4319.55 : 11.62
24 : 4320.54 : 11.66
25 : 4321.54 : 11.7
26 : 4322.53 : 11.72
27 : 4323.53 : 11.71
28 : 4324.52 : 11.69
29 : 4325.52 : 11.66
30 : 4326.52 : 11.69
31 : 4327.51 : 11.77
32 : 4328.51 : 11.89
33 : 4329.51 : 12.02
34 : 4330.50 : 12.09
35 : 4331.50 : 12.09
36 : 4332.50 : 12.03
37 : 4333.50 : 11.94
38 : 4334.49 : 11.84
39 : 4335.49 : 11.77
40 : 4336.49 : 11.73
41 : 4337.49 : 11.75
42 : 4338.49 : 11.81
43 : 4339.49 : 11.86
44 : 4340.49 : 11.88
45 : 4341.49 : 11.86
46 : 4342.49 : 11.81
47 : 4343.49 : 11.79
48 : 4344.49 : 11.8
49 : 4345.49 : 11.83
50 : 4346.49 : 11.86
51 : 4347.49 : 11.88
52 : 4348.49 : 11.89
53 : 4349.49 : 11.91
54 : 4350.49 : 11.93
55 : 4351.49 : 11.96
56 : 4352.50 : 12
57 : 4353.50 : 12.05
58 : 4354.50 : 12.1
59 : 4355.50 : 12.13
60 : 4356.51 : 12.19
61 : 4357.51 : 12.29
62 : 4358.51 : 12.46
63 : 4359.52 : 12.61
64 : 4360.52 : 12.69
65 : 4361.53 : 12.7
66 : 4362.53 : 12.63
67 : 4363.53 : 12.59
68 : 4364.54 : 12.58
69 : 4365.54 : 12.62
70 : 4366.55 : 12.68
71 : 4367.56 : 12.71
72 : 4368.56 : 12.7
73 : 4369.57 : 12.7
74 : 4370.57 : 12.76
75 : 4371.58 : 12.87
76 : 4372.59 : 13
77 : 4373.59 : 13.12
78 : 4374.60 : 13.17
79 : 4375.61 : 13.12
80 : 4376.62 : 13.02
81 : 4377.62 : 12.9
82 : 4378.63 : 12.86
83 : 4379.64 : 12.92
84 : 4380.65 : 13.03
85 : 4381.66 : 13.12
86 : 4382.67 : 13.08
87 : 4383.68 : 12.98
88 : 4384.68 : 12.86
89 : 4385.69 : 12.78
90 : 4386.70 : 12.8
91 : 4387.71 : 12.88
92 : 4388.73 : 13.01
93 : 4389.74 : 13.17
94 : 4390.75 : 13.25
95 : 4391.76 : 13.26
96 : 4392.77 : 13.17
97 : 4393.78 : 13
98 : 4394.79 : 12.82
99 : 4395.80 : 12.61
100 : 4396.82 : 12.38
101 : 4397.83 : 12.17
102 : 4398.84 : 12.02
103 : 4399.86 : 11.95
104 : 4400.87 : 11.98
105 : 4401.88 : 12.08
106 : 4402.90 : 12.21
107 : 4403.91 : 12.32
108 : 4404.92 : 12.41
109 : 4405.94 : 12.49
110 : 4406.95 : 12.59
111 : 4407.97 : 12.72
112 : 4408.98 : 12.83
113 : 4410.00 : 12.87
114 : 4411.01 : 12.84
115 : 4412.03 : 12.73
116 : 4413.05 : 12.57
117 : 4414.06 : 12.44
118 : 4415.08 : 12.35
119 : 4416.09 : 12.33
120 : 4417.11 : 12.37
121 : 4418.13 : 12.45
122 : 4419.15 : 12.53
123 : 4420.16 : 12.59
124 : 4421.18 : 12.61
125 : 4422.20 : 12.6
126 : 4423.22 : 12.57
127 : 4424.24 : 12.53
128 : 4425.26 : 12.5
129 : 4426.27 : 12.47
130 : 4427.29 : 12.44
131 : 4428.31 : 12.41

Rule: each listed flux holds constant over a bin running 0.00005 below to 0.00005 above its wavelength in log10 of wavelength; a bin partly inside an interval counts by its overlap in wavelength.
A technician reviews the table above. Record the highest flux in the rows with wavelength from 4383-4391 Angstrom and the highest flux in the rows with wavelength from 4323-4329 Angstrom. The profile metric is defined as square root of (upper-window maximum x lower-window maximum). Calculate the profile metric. 12.6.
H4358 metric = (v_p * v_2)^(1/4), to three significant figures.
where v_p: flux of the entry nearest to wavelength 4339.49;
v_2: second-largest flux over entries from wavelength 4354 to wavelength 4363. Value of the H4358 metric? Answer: 3.50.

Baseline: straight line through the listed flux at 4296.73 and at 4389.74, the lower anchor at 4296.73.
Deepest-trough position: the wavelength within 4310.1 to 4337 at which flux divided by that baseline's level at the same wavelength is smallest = 4336.49 Angstrom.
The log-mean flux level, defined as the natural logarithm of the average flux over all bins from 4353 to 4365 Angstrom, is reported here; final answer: 2.52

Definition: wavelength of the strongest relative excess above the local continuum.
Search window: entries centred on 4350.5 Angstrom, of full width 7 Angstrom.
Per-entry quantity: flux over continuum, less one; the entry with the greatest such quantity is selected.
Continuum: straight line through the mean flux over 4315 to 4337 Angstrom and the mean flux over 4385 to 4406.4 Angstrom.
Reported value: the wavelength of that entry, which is 4353.50 Angstrom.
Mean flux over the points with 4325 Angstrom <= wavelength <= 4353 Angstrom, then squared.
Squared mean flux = 141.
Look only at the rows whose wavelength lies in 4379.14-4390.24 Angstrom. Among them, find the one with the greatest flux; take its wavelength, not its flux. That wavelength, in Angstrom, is 4389.74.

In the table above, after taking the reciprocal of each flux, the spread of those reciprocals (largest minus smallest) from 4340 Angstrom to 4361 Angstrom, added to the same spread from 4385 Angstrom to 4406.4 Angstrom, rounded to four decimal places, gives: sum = 0.0143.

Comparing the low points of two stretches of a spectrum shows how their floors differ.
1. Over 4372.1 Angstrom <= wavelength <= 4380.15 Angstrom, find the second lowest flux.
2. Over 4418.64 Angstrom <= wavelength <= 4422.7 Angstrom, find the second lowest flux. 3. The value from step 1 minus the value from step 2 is 0.3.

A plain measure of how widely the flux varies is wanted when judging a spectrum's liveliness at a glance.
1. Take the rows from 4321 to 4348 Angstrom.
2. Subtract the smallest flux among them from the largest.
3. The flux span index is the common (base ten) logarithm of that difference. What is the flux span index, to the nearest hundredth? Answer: -0.37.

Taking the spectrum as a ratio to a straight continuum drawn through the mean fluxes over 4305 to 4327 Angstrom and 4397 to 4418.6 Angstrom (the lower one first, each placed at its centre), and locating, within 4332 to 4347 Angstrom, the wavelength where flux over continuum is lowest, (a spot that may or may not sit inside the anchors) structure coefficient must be 4336.49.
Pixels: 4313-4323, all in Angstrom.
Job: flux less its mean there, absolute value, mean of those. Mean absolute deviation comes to 0.10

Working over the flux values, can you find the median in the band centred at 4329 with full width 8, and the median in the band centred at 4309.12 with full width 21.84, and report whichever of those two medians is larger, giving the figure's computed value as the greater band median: 12.1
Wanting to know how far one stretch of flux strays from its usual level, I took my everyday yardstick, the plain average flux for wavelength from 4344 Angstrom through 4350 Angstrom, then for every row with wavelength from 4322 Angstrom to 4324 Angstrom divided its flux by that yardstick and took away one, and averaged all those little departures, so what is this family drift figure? -0.01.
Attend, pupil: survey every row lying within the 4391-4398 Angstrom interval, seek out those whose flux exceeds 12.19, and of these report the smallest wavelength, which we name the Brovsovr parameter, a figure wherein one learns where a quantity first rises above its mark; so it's 4391.76 Angstrom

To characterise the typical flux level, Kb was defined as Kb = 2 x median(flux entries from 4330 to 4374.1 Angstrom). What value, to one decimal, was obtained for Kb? 24.1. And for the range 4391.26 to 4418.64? 24.9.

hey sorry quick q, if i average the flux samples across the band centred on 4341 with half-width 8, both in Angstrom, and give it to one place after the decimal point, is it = 11.8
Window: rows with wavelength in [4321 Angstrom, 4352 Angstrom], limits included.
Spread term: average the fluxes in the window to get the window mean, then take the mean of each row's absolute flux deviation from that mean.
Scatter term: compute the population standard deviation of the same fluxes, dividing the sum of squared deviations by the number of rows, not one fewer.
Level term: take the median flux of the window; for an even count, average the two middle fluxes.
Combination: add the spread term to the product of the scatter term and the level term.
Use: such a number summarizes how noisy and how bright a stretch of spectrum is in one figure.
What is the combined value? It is 1.4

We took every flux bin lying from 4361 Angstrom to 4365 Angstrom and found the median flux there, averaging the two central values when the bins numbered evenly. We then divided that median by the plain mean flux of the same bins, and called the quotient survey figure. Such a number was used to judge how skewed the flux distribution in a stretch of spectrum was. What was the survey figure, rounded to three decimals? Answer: 0.999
